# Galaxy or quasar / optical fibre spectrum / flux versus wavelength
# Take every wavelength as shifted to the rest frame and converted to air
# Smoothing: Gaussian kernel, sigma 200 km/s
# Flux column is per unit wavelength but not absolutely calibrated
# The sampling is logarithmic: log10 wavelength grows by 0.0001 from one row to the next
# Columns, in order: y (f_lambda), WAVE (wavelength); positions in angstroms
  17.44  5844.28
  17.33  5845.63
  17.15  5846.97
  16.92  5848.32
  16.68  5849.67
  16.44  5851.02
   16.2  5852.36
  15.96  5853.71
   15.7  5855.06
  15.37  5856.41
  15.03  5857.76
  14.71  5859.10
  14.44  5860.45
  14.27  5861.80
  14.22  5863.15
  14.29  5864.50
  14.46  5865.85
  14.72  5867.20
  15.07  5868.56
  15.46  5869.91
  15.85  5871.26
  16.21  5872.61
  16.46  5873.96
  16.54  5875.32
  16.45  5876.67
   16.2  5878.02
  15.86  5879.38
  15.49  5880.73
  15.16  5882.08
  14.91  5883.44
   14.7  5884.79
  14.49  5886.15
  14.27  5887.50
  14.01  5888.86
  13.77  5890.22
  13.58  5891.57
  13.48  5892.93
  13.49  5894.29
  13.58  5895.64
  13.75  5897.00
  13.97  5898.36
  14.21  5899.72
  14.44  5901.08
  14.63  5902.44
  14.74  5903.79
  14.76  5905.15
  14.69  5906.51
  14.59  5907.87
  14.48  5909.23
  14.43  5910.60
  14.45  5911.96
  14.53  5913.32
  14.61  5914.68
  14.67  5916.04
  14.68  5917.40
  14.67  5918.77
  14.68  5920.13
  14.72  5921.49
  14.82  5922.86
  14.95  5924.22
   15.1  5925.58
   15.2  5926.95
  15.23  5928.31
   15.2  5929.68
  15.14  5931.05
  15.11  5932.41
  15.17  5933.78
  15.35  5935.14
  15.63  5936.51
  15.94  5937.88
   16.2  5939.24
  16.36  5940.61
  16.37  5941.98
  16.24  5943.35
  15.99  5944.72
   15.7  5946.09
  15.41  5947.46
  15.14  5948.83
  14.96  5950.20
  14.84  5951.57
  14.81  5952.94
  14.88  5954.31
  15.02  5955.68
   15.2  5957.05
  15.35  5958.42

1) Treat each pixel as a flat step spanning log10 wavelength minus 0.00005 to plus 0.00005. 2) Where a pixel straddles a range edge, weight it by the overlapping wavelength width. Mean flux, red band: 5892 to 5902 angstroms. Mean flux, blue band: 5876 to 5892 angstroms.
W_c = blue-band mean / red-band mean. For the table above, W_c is 1.08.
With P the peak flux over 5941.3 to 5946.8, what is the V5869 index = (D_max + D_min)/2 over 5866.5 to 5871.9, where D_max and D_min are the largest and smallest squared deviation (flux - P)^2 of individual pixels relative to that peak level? 1.5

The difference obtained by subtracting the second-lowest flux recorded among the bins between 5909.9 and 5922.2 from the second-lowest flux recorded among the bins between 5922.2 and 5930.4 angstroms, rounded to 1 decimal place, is 0.5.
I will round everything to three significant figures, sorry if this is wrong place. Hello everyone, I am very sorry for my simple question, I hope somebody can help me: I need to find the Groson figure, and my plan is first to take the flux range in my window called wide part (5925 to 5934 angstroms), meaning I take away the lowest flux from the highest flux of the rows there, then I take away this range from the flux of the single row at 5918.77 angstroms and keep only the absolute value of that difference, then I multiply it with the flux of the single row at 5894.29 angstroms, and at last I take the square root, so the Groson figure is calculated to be 14.0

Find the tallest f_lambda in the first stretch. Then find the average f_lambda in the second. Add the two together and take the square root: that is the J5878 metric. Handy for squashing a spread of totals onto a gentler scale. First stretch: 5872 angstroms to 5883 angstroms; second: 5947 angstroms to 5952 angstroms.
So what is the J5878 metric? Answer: 5.62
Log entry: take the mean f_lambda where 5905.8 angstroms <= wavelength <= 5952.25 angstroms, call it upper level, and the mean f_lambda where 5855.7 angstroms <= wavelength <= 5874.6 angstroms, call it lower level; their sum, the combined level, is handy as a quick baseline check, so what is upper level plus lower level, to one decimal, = 30.2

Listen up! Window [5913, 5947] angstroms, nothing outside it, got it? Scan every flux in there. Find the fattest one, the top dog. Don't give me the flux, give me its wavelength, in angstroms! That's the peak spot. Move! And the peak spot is 5941.98 angstroms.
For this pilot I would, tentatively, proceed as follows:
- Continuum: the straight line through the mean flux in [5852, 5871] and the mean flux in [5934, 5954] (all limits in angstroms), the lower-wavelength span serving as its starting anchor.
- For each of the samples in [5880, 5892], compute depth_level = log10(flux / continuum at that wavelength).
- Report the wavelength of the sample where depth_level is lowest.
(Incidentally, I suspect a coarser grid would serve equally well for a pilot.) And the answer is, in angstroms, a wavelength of 5891.57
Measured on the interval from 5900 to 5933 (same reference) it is 5910.60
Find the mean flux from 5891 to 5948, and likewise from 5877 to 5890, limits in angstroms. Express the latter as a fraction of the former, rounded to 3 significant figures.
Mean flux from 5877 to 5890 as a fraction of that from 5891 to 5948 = 1.01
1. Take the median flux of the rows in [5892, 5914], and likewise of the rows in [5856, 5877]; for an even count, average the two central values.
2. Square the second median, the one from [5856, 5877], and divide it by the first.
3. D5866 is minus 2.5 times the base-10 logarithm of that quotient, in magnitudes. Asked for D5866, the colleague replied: -2.99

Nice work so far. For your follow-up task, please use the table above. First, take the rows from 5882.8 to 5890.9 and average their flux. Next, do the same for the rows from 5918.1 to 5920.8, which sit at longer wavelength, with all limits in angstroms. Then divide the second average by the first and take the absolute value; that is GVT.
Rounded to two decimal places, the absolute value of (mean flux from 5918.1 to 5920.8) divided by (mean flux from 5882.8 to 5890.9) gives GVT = 1.02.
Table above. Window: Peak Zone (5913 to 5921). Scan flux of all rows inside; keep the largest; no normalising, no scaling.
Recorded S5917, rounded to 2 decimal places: 14.68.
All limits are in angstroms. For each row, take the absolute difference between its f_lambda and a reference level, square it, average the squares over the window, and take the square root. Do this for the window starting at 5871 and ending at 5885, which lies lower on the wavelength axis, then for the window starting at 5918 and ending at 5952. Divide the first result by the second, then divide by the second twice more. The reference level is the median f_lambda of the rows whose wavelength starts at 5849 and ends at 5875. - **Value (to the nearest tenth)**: 5.1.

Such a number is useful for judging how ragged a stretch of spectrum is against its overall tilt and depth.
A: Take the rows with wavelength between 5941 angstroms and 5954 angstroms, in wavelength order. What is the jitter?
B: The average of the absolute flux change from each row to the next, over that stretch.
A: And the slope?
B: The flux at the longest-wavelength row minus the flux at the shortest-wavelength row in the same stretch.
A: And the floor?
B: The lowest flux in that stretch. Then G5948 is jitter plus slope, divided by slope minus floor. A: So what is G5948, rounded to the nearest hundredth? 0.08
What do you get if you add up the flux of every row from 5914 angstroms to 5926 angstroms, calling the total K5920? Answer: 133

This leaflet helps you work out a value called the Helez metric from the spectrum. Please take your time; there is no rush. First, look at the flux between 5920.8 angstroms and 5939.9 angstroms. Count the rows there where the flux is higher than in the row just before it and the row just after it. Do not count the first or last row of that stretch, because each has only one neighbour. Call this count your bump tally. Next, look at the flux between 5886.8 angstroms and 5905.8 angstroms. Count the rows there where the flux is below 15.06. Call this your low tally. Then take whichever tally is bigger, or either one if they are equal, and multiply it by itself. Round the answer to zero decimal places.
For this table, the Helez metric 196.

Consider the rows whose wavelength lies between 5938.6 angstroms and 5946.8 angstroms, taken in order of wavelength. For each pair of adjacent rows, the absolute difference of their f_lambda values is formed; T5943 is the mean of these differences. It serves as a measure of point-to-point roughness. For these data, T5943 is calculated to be 0.17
